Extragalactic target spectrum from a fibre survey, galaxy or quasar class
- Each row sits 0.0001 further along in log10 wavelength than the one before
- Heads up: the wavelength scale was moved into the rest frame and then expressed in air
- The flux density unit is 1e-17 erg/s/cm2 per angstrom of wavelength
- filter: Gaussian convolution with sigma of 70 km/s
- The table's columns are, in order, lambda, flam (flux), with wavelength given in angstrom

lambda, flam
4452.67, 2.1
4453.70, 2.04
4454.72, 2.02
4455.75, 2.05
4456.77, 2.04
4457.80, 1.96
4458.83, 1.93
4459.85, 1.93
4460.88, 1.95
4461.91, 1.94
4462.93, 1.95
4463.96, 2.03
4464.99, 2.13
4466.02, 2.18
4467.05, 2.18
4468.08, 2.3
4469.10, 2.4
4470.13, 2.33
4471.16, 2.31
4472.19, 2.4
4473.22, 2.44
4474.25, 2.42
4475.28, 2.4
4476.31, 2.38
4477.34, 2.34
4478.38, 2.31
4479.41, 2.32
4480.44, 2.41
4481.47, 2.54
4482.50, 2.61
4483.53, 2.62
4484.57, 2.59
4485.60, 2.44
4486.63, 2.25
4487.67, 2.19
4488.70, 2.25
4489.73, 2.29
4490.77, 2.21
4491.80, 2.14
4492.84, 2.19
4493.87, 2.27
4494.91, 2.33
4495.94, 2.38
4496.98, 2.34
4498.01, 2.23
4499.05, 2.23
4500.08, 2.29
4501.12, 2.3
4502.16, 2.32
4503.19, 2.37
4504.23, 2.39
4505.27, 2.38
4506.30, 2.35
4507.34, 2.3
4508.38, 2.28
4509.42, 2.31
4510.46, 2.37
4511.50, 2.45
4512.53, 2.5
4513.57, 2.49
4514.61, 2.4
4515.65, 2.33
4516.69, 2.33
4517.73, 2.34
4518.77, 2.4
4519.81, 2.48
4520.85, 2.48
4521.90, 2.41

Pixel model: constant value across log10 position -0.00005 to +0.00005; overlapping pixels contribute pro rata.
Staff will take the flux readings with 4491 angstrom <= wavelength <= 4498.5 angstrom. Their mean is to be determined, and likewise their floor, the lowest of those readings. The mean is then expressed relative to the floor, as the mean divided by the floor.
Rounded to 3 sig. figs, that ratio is 1.06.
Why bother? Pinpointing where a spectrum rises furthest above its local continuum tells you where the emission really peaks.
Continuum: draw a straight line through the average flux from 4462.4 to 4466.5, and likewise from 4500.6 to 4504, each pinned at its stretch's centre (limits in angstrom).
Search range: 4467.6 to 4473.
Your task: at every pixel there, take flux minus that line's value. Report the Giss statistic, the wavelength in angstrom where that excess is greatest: 4469.10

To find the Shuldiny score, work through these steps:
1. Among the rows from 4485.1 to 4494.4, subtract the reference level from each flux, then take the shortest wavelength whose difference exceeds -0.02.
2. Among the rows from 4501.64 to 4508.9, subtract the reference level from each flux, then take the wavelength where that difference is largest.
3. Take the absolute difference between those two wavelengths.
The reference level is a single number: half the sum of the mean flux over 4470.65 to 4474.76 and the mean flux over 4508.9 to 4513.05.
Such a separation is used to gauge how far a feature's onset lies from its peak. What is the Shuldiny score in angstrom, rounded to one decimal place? 18.6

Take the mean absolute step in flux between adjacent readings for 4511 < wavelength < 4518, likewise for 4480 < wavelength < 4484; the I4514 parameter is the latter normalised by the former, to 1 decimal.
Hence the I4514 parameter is 1.8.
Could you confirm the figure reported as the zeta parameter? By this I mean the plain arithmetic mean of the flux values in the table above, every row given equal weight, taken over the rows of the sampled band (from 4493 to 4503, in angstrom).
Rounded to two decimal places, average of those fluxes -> 2.30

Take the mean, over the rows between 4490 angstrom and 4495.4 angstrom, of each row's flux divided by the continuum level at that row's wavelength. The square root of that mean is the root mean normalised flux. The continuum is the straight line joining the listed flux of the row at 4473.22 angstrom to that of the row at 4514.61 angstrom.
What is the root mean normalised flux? 0.96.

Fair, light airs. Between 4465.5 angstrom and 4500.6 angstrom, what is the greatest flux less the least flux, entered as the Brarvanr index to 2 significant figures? 0.48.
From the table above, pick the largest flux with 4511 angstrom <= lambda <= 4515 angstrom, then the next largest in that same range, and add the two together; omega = 5.0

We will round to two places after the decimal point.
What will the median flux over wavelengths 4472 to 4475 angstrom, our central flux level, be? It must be 2.42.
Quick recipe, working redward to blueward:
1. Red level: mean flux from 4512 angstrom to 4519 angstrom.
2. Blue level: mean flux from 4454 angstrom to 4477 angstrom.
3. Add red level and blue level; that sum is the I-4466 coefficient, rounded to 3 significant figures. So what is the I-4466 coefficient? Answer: 4.57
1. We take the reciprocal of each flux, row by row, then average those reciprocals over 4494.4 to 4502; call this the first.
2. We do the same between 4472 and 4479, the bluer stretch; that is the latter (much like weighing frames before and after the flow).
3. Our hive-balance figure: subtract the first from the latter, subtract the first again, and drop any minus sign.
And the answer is 0.45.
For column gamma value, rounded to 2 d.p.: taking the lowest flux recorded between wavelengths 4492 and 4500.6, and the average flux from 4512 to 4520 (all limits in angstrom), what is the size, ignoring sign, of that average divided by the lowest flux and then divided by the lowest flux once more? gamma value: 0.50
